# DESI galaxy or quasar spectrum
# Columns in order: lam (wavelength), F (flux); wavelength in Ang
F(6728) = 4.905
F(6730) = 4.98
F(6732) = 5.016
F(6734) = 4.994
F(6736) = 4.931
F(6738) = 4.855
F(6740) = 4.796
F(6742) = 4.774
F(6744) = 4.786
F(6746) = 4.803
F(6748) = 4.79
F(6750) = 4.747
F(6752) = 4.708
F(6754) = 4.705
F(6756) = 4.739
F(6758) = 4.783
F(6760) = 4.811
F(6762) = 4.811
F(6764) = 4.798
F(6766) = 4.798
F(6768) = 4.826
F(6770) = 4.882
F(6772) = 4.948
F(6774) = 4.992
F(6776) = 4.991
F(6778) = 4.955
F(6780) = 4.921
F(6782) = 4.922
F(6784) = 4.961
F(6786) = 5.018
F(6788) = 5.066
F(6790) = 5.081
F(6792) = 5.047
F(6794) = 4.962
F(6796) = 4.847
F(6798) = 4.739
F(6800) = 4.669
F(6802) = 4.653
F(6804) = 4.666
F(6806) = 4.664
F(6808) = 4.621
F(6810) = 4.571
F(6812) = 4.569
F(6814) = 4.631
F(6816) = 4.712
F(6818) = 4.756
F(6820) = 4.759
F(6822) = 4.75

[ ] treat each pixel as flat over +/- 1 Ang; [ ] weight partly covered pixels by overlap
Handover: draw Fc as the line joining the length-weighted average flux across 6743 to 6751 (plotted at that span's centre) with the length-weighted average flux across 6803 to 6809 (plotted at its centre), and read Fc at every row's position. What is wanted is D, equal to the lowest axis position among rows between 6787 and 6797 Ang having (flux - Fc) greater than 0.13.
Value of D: 6788 Ang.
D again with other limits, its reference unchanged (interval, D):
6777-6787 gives 6778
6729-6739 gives 6730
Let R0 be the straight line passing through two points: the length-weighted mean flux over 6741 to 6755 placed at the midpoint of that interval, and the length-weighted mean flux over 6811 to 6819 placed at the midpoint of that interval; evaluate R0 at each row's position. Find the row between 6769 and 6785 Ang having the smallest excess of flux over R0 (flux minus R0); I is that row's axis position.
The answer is 6770 Ang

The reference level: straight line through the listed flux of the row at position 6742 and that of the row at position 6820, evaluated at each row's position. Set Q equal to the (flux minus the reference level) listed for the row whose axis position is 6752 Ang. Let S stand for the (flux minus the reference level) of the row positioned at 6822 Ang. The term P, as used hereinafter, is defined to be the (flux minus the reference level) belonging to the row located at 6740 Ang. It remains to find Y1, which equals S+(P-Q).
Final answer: 0.08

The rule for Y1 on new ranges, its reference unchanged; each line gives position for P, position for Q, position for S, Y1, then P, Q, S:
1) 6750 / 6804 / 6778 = 0.26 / -0.03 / -0.10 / 0.19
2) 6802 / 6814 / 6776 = 0.24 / -0.11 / -0.13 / 0.22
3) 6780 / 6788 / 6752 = -0.21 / 0.15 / 0.30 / -0.06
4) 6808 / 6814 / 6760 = 0.03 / -0.14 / -0.13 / 0.04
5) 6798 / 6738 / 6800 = -0.20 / -0.02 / 0.08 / -0.09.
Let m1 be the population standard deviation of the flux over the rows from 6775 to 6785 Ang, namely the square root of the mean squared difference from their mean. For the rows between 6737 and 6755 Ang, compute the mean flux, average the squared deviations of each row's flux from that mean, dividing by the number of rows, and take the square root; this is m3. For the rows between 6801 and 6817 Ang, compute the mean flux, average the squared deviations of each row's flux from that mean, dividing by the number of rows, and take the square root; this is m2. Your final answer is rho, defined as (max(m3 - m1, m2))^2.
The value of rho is 0.0021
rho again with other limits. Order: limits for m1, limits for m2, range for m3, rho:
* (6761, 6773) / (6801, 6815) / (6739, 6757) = 0.0014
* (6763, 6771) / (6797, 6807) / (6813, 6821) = 0.0010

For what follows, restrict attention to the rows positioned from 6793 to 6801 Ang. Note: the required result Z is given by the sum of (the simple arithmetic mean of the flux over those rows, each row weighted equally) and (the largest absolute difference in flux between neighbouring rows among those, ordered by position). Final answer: 4.92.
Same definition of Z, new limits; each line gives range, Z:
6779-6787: 5.01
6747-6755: 4.78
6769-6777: 5.02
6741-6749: 4.81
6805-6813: 4.66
